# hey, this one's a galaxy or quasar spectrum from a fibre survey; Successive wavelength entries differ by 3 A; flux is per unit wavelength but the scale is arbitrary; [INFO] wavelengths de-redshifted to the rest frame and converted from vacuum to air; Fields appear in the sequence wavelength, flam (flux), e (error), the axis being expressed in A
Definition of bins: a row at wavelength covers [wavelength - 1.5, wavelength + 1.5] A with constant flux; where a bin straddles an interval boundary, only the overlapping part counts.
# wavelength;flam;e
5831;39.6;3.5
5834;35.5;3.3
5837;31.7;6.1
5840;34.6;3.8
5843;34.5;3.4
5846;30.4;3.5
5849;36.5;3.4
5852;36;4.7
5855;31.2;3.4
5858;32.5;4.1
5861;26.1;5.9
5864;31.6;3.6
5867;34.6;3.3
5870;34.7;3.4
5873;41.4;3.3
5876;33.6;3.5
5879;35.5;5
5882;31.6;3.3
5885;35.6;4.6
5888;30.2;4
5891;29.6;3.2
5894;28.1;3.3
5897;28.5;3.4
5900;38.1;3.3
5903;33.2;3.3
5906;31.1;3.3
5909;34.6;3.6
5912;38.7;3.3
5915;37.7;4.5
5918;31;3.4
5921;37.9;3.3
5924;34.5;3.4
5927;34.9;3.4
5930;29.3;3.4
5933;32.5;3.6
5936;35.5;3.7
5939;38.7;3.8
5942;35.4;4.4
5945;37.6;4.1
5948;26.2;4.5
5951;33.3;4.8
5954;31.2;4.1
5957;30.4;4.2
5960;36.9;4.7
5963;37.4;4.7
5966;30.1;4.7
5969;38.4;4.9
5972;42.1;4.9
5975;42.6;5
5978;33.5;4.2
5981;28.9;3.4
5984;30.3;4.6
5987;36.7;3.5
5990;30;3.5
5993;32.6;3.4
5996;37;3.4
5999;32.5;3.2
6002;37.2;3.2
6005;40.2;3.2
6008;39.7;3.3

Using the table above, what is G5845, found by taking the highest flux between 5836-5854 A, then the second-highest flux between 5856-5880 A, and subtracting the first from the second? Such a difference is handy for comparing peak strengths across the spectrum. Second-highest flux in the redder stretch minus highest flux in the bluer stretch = -1.0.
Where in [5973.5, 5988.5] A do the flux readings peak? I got 5975 A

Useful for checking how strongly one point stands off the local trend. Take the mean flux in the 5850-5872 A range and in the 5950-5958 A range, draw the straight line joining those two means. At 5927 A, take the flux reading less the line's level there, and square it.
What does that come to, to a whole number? 9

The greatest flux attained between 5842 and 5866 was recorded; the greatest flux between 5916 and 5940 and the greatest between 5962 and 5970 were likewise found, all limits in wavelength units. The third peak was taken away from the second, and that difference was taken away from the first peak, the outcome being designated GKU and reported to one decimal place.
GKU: 36.2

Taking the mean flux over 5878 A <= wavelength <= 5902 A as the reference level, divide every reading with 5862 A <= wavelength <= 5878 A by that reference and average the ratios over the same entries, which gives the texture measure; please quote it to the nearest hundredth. 1.09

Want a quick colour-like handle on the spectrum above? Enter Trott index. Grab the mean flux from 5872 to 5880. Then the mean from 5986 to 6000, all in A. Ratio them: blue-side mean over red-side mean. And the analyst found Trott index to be 1.09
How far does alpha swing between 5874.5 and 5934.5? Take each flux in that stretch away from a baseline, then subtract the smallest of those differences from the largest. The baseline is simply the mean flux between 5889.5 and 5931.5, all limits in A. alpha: 10.6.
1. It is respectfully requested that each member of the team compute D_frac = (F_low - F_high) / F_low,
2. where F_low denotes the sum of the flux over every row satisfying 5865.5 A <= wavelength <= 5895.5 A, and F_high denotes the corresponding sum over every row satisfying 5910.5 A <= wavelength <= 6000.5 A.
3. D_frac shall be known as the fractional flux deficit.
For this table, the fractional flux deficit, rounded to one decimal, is -2.1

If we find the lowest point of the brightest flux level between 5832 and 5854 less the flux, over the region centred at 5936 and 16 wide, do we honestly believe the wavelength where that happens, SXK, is 5939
